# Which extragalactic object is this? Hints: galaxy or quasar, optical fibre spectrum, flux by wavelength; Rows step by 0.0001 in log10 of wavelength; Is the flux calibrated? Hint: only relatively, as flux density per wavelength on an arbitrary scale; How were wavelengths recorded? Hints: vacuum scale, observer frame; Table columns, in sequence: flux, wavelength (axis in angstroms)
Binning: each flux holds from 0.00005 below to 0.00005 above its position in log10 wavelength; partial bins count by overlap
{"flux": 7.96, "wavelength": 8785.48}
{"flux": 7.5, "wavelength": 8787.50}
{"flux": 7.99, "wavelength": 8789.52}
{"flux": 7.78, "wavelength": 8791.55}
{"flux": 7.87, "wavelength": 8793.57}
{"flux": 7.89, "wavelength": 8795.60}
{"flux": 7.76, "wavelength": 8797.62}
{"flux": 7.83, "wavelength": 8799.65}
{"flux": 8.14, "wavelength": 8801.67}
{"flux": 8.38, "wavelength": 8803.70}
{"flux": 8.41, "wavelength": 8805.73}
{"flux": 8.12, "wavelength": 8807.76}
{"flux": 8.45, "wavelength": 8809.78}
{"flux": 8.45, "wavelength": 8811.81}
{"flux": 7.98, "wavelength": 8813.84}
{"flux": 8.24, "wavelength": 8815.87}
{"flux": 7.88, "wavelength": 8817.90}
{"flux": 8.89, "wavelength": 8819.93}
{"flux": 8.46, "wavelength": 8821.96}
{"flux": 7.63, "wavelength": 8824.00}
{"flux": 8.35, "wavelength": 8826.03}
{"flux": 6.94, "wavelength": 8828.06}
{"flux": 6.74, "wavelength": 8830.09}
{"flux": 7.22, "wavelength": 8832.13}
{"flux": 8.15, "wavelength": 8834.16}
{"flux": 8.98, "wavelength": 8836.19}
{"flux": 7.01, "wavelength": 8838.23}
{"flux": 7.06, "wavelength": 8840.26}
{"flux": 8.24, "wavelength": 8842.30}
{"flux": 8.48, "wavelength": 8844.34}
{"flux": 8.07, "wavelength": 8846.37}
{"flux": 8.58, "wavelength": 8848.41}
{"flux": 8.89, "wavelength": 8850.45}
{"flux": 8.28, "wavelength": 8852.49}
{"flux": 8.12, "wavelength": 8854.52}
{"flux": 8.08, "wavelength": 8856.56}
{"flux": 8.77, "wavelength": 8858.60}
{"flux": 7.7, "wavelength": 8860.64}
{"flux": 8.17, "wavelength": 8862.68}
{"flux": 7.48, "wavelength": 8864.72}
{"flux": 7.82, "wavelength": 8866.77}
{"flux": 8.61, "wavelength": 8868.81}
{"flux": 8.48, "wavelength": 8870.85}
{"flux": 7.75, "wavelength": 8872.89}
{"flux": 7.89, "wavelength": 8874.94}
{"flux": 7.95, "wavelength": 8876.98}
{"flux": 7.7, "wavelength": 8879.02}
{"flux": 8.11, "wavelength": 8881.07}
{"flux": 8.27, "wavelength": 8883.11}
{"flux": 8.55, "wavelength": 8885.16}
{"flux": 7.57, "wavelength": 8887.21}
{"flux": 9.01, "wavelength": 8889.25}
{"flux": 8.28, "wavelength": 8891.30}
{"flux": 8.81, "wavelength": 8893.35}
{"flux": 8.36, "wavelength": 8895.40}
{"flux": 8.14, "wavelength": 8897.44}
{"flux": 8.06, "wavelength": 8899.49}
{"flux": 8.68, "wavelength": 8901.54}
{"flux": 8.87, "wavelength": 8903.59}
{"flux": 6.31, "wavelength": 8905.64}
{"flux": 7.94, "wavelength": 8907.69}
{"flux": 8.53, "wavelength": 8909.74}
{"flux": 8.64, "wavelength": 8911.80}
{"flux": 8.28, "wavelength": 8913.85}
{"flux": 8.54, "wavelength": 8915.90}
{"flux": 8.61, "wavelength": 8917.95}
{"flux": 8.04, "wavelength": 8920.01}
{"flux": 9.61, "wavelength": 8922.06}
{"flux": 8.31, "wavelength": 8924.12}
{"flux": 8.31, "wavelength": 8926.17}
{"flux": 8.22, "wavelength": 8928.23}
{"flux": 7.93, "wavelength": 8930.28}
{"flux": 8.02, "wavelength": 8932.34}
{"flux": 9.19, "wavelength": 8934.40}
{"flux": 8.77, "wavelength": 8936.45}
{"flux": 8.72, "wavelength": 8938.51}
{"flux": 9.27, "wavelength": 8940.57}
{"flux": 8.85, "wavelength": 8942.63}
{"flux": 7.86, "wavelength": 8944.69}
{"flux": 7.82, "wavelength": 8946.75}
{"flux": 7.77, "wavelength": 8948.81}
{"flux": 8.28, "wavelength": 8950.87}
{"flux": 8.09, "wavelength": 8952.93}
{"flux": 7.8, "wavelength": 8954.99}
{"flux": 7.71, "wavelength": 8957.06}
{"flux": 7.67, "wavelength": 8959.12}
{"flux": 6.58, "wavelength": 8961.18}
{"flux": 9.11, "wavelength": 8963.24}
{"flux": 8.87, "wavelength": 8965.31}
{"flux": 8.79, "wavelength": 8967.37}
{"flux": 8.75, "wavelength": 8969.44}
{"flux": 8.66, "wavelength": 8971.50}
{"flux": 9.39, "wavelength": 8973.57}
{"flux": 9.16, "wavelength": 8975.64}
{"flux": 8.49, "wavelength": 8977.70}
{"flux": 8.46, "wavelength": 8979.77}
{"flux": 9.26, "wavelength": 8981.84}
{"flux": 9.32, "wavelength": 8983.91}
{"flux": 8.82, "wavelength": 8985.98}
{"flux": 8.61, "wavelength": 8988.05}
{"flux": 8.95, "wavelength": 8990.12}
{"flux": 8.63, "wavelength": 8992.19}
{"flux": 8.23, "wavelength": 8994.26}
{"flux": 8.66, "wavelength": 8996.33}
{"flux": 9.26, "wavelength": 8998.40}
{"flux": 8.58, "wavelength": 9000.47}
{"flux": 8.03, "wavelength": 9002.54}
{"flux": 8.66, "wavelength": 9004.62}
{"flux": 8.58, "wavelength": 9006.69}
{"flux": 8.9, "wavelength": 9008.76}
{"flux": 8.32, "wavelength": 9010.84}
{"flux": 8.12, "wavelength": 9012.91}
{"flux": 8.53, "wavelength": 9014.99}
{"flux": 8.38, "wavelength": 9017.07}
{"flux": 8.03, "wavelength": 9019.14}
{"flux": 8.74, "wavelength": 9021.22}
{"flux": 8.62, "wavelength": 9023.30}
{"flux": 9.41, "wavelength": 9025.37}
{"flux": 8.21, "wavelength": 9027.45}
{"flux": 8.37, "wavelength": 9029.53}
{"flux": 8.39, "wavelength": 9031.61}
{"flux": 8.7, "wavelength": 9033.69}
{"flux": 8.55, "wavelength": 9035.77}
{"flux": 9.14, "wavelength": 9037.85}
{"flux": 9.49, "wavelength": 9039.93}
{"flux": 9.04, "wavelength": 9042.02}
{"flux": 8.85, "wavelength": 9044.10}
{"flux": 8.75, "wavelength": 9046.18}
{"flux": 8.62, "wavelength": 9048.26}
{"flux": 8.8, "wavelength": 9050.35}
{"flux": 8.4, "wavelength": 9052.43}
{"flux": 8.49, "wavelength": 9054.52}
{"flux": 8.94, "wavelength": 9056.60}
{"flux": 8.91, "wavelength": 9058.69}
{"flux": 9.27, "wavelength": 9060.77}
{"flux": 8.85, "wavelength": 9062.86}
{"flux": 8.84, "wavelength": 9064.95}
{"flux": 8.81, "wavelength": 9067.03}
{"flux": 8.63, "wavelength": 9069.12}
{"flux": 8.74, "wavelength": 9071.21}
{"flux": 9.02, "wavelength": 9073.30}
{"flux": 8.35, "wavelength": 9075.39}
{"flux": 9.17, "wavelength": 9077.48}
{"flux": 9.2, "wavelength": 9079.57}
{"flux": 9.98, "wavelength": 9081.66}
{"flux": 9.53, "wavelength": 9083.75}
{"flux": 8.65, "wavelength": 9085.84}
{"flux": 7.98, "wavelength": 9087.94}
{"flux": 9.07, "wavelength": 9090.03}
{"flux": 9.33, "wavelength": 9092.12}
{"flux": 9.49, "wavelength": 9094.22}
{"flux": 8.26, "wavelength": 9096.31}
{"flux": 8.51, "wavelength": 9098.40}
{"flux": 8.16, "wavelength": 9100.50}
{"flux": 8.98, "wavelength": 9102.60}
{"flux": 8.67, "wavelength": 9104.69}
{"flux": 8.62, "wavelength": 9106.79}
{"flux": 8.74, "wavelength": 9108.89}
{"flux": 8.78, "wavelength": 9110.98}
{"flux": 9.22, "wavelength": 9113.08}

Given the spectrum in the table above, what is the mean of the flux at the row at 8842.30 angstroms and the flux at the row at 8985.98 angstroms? 8.53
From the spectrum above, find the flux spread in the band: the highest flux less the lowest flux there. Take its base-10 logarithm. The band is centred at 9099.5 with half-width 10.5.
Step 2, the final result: 0.12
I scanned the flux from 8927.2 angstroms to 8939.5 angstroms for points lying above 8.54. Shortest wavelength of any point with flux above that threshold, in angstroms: 8934.40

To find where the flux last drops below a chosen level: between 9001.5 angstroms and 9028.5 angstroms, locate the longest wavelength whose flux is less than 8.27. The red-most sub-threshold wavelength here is 9027.45 angstroms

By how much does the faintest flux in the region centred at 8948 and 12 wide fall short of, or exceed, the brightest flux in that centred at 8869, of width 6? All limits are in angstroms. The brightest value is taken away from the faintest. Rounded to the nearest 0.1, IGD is -0.8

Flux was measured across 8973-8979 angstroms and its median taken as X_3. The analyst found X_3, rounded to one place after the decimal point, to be 9.2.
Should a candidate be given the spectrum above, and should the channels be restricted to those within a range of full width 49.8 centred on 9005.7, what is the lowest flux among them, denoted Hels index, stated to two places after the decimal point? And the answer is 8.03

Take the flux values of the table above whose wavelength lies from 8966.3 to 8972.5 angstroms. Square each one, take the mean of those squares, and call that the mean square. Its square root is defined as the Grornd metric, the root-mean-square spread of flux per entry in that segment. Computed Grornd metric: 8.7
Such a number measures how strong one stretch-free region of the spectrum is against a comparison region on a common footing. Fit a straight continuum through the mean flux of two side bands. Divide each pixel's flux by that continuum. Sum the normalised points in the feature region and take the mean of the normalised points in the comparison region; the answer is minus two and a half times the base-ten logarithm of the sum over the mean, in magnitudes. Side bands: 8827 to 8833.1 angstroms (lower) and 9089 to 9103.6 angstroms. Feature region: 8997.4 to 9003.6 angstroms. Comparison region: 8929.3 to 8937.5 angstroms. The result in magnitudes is -1.15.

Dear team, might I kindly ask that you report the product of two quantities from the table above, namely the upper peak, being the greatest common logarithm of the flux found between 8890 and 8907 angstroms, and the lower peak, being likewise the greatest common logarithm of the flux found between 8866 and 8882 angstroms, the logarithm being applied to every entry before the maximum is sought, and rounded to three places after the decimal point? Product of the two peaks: 0.886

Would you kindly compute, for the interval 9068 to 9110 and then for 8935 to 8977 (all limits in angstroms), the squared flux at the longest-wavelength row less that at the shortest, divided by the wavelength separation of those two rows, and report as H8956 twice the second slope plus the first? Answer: 0.40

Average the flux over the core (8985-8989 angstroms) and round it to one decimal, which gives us 8.7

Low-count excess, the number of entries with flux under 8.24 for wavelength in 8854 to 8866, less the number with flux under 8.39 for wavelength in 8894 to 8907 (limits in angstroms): 1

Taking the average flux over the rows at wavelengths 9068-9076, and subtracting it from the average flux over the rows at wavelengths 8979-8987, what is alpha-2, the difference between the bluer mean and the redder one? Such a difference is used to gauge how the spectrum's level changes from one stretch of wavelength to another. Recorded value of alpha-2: 0.28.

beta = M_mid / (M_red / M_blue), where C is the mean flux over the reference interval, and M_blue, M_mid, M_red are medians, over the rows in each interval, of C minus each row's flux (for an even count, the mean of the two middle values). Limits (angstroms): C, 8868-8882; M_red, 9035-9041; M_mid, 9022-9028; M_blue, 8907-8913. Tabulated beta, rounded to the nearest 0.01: -0.24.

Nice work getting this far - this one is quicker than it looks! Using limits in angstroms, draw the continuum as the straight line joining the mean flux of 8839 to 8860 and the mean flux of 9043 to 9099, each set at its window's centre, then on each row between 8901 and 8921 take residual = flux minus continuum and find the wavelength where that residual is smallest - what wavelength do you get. 8905.64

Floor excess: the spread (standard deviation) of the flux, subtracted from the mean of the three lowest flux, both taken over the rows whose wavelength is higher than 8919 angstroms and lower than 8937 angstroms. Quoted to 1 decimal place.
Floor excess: 7.4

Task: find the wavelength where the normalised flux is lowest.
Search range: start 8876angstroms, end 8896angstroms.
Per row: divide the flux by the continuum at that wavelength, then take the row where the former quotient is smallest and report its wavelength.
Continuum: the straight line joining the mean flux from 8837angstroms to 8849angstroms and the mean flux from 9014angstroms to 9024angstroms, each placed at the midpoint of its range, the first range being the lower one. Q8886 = 8887.21 angstroms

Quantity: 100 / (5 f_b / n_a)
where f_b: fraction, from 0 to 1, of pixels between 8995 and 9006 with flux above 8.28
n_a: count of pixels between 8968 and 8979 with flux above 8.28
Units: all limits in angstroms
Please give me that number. 125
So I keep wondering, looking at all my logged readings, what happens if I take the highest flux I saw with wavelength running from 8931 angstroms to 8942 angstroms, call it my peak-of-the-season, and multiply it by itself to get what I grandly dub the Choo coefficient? 85.9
